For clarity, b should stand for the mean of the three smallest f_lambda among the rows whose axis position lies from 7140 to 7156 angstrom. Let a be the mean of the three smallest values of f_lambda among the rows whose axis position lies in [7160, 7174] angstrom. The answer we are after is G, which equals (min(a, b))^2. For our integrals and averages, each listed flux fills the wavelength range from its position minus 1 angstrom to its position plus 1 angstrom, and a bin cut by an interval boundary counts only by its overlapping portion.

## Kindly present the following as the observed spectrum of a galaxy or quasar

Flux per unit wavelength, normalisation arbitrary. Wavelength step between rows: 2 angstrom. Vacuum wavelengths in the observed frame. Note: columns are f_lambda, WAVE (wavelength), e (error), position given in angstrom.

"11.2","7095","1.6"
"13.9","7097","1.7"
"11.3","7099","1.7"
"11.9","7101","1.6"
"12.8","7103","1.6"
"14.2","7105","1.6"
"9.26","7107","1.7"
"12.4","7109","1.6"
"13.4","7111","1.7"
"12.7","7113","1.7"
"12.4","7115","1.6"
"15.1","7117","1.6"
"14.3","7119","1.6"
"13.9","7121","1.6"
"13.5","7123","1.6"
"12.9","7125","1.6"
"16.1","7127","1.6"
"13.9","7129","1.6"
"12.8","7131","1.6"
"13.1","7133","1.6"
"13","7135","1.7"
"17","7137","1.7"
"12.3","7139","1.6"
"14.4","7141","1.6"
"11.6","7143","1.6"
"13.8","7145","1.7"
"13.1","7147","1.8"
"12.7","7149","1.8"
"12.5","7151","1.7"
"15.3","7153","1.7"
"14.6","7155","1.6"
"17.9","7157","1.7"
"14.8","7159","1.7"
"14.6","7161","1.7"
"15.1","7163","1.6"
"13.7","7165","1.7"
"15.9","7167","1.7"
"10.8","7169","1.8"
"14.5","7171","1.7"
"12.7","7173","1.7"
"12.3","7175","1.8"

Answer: 150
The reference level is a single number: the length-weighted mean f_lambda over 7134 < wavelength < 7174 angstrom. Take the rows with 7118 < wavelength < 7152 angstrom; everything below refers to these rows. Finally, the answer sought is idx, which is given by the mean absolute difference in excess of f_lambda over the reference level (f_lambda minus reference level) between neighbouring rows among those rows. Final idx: 1.6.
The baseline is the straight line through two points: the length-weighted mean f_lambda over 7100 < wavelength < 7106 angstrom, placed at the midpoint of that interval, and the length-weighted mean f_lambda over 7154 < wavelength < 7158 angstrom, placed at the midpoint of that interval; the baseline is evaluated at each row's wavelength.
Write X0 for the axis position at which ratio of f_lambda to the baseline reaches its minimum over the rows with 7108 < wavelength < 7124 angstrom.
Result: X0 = 7115 angstrom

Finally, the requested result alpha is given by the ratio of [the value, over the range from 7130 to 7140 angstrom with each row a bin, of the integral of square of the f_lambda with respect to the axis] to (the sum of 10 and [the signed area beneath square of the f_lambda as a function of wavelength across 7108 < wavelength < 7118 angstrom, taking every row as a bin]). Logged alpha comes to 1.07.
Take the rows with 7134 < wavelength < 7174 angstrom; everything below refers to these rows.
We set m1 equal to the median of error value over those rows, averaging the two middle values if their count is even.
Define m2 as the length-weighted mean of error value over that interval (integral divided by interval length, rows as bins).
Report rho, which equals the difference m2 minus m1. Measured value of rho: -0.010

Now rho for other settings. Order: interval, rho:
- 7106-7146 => 0.030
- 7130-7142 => 0.033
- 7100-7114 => 0.043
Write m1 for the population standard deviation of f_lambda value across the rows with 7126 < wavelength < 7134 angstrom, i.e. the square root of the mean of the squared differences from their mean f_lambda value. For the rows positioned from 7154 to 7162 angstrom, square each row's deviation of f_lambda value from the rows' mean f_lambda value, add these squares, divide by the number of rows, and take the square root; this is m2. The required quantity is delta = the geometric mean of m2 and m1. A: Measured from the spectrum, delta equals 1.3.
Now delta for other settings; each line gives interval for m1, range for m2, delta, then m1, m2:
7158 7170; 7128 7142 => 1.5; 1.6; 1.46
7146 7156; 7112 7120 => 1.1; 1.1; 1.12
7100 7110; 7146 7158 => 1.7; 1.6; 1.88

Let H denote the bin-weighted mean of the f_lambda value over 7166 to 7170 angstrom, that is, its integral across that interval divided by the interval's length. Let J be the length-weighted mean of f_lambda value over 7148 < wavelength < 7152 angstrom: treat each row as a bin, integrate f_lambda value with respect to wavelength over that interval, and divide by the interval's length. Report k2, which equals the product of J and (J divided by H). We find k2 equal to 11.9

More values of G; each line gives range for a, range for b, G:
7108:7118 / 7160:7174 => 154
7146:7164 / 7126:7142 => 161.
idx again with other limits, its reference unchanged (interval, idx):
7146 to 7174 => 2.0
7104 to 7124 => 1.6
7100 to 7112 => 2.3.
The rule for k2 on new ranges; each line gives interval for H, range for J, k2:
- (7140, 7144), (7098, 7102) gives 10.4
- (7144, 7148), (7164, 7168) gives 16.3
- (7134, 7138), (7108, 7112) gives 11.1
